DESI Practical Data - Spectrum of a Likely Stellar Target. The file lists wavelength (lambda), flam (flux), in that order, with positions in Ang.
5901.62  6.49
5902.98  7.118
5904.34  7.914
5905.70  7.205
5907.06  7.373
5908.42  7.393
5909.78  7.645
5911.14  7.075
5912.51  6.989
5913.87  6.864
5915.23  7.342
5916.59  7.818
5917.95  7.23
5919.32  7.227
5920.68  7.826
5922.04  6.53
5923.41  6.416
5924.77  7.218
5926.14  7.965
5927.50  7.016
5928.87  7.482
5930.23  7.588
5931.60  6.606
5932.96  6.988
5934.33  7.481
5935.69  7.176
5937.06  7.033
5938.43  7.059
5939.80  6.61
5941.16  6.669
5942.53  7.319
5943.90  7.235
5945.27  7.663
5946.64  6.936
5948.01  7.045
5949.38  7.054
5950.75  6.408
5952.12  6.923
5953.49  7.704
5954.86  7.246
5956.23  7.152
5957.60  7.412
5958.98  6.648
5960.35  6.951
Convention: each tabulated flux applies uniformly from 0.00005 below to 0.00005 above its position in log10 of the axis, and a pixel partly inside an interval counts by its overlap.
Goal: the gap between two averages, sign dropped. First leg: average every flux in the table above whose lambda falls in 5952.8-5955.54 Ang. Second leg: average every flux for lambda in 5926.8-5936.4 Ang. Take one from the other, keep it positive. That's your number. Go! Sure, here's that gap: 0.28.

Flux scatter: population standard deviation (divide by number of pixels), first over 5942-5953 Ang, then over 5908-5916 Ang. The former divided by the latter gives 1.3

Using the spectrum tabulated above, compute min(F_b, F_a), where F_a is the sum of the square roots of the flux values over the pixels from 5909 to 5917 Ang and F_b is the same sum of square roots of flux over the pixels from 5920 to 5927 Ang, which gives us 13.4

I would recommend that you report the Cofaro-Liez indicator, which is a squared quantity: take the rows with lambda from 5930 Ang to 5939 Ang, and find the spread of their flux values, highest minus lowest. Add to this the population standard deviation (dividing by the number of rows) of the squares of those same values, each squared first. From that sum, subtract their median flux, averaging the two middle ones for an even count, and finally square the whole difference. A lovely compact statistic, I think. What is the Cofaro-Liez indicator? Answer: 3.1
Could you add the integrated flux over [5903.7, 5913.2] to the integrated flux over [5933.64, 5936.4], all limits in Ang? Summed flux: 90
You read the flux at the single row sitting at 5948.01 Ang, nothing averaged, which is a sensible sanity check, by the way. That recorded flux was 7.045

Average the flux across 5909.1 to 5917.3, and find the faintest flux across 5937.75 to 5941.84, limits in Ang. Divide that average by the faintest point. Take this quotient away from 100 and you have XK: 98.9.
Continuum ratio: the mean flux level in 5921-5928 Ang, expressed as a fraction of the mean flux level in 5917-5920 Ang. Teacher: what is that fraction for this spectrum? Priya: 0.972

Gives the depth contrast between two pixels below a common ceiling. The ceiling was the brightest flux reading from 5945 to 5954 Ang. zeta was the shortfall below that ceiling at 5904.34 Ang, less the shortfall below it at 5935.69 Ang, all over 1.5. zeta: -0.5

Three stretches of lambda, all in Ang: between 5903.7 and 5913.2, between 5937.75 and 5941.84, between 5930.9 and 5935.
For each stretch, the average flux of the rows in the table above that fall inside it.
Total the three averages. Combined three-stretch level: 21.2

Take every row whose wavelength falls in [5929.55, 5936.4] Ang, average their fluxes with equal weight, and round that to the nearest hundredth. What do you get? 7.17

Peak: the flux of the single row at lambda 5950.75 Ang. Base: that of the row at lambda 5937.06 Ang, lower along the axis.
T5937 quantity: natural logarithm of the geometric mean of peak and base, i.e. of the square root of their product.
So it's 1.90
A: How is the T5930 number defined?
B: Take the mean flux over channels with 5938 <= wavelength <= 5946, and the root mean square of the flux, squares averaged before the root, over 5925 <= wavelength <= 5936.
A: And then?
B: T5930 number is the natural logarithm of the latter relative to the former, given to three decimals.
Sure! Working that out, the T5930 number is 0.029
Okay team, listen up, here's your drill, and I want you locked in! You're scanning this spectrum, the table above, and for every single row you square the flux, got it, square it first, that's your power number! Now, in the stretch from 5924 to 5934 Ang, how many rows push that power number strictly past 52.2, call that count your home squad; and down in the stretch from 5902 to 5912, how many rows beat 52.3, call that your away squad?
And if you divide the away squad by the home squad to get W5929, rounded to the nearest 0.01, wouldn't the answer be 1.33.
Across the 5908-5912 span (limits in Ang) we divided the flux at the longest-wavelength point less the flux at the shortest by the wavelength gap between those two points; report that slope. -0.12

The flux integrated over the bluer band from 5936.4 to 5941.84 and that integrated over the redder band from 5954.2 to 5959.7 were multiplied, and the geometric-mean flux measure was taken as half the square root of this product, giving 19.1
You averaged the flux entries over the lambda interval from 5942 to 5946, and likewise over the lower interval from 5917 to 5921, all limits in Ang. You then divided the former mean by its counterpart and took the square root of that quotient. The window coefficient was 0.999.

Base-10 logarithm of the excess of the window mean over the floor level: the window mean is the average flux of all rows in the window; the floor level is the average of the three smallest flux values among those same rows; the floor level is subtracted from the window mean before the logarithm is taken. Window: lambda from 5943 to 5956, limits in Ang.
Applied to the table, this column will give -0.42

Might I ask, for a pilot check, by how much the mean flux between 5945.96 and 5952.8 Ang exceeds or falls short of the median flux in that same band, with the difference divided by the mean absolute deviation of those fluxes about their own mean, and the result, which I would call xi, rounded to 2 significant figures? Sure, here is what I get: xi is -0.34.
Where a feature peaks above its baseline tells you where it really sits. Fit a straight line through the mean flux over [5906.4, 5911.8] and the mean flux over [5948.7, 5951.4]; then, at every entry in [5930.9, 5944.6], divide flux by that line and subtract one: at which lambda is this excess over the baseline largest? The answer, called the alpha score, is 5934.33 Ang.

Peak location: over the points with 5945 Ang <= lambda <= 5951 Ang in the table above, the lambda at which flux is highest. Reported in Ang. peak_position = 5945.27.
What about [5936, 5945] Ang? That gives 5942.53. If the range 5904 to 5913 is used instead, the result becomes 5904.34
